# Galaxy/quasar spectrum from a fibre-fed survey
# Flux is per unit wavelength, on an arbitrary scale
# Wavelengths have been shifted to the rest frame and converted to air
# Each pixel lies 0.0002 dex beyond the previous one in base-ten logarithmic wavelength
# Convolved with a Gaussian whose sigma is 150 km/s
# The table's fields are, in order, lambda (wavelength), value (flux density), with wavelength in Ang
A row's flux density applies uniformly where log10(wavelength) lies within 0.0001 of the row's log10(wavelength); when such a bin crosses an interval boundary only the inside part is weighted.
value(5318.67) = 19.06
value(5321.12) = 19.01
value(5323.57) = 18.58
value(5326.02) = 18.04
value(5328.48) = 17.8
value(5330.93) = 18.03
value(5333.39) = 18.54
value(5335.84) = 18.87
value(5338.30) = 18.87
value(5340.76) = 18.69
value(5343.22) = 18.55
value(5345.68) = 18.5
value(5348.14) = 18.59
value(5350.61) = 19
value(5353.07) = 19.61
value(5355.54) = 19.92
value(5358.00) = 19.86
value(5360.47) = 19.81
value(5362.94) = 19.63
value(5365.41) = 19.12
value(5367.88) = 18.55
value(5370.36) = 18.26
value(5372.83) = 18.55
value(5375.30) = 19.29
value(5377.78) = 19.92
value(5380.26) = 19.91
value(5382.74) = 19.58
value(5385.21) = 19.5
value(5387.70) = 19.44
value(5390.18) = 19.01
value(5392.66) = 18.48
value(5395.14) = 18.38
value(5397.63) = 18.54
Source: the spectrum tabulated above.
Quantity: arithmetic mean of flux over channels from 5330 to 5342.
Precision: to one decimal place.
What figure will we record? 18.6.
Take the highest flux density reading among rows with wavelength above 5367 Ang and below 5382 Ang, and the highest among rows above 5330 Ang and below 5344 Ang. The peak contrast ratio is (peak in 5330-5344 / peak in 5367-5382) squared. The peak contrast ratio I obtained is 0.90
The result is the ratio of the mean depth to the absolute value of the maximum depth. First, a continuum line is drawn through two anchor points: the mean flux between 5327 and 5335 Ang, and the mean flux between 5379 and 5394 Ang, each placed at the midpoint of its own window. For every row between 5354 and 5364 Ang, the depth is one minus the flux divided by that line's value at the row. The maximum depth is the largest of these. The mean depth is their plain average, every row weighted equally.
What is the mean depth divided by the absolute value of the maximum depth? -1.3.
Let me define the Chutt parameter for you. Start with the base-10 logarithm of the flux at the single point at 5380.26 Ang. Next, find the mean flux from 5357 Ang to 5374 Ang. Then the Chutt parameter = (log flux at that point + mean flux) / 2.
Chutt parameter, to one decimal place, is 10.2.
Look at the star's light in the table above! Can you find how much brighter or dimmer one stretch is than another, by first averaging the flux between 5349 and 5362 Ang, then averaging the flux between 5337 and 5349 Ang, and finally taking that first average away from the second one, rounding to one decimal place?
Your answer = -1.0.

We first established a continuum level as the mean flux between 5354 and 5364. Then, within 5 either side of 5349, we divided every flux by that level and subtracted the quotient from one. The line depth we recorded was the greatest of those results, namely 0.066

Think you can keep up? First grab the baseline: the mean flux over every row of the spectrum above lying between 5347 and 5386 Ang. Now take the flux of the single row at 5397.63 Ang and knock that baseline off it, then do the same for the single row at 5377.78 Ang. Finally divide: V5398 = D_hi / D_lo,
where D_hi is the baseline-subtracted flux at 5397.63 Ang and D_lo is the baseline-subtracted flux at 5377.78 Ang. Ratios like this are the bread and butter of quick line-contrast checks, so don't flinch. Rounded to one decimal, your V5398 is -1.3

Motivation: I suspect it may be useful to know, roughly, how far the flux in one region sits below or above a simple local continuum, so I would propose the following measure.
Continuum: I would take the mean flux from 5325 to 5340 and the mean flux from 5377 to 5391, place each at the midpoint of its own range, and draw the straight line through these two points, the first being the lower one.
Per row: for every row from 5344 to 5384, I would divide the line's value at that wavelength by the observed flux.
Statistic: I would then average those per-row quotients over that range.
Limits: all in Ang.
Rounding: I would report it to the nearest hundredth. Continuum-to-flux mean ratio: 0.99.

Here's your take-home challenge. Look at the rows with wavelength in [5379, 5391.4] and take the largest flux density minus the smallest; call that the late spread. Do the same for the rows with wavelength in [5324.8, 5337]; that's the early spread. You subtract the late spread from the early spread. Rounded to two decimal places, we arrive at 0.17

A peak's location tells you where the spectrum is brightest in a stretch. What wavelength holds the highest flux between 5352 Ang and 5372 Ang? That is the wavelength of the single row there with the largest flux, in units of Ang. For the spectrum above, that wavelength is 5355.54 Ang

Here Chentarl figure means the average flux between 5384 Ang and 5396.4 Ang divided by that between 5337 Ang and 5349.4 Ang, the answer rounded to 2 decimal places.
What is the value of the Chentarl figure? 1.02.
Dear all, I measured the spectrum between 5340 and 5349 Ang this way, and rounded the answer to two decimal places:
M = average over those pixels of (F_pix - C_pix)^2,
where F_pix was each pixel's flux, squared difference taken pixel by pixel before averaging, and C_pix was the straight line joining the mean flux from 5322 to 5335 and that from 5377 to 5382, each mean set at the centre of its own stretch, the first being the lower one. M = 0.05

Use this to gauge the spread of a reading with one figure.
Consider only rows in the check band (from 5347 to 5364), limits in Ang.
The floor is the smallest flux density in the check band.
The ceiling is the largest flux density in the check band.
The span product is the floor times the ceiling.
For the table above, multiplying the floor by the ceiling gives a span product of 370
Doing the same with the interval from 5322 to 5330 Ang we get 331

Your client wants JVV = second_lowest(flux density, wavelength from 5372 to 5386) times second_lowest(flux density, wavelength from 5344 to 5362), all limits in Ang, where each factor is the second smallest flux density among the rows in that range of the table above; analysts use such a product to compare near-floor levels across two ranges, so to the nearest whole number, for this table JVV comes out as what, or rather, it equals 359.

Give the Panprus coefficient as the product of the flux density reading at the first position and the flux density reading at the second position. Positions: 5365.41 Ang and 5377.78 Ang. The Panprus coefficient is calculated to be 381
